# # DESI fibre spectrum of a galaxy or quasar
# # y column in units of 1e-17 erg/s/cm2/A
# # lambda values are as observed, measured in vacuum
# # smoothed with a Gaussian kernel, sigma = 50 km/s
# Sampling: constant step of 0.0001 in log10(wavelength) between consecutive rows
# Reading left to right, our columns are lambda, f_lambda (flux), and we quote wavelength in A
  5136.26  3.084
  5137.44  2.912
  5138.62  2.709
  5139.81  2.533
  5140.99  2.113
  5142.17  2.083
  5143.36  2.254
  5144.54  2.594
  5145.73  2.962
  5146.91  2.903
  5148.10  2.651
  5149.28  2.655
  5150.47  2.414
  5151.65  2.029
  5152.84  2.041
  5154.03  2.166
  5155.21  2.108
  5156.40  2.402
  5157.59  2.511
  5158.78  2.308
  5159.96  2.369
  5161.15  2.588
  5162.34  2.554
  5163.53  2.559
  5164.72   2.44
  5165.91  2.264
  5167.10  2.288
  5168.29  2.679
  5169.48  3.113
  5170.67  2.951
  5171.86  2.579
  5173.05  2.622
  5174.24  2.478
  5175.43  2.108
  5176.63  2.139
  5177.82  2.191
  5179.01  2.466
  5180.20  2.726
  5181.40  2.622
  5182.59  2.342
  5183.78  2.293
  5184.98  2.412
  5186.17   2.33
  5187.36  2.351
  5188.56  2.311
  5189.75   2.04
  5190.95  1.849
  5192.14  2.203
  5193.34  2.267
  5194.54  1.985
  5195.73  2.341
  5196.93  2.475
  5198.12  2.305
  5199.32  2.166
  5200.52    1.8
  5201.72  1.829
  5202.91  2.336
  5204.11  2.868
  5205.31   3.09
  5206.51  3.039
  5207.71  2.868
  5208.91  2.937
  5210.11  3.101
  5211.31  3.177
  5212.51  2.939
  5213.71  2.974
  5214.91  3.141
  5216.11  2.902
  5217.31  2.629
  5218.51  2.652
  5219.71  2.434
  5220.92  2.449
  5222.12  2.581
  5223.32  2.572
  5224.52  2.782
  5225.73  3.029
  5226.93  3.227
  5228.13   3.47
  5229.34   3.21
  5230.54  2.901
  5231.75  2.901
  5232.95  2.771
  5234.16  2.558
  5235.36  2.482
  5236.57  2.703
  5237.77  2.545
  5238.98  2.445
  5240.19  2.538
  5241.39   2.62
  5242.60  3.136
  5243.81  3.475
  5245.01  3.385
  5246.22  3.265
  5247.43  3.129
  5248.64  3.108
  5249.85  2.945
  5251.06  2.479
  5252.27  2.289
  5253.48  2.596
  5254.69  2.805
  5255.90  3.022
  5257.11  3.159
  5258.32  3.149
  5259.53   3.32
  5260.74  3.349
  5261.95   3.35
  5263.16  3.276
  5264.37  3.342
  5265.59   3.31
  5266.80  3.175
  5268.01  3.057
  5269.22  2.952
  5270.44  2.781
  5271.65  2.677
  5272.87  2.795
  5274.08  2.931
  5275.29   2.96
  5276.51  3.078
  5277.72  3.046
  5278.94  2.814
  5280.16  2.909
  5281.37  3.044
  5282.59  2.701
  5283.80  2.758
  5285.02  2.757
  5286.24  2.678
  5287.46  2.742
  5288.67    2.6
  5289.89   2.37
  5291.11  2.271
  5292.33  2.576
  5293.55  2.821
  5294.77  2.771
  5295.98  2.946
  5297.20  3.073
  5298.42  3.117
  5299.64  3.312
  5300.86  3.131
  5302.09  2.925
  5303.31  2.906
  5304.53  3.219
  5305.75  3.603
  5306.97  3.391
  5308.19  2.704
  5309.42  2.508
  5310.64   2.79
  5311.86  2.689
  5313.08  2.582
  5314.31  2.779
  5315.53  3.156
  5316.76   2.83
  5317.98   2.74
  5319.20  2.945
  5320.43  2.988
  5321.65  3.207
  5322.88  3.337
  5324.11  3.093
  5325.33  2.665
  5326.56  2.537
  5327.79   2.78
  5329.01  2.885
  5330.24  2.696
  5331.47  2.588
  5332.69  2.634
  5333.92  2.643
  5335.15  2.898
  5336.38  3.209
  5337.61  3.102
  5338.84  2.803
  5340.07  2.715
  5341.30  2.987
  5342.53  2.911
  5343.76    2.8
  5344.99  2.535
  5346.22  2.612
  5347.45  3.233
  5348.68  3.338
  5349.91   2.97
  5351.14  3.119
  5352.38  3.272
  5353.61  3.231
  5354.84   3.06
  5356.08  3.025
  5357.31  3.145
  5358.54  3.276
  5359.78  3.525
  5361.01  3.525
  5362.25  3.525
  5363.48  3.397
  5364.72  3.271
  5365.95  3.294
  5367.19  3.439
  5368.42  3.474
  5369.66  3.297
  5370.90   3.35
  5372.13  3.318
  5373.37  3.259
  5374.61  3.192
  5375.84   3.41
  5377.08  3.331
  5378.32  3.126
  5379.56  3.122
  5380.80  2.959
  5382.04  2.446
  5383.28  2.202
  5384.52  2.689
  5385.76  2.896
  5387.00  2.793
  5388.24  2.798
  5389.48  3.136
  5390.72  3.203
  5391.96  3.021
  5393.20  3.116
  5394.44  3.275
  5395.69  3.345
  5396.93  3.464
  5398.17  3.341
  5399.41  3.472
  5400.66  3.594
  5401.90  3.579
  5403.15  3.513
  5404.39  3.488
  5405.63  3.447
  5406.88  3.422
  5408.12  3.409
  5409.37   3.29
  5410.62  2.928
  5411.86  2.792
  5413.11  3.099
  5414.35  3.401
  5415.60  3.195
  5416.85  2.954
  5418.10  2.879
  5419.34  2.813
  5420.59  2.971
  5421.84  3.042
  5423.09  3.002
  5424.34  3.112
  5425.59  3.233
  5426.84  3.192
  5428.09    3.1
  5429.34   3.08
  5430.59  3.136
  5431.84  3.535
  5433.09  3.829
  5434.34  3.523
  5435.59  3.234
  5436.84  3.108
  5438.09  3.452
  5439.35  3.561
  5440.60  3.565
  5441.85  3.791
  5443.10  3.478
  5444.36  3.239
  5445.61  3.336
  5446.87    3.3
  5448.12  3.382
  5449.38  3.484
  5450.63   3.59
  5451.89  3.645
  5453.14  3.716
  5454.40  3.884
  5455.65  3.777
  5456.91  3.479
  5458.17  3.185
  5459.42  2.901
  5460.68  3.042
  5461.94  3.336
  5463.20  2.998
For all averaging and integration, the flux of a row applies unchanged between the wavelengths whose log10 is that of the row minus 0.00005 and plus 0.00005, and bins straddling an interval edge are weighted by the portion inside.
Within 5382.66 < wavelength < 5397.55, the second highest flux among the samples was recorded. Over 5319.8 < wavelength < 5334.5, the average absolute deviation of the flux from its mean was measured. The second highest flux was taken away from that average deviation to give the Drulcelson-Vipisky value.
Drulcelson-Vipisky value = -3.12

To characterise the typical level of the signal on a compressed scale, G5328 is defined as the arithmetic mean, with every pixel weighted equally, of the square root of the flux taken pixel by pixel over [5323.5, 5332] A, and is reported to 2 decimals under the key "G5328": 1.66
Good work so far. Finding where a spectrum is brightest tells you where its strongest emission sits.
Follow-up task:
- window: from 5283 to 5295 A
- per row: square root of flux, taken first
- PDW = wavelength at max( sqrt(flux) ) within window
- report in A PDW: 5293.55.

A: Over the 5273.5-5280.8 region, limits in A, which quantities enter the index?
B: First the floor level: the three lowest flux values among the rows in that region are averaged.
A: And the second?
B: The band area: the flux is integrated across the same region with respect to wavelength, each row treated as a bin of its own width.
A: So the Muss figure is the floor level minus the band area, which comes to -19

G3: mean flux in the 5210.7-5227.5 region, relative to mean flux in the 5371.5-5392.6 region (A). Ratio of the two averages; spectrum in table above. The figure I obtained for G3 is 0.94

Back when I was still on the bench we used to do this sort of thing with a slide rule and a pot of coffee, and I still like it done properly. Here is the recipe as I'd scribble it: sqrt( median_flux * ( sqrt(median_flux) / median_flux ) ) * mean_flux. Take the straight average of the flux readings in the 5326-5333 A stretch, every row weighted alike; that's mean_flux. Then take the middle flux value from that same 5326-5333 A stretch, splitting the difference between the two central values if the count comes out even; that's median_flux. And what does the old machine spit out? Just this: 3.4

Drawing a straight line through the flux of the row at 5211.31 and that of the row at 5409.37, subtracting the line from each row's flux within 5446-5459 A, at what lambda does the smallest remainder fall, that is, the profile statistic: 5458.17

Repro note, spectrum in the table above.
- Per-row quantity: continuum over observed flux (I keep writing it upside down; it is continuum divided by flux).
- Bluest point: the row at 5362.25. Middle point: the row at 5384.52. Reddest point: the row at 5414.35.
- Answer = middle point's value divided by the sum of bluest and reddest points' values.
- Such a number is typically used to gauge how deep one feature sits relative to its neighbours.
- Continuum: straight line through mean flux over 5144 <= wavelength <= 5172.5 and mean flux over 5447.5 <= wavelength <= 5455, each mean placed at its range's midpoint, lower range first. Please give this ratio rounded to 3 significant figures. 0.641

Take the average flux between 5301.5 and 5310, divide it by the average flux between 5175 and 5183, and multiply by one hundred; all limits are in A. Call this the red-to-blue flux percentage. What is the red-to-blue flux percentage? 128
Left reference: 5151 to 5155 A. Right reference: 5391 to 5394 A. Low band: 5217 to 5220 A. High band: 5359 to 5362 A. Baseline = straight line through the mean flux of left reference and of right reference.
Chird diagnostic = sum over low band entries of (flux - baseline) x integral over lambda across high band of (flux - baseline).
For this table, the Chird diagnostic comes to 1.0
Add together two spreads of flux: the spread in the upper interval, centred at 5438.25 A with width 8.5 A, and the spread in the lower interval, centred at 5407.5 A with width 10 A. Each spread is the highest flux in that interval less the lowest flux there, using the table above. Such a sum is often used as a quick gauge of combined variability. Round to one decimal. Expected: 1.4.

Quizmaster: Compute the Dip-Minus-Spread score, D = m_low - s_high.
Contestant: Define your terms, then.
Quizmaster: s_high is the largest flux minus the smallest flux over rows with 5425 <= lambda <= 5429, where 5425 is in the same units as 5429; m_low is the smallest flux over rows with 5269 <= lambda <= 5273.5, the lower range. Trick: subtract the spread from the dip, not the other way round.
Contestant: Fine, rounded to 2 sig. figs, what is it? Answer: 2.5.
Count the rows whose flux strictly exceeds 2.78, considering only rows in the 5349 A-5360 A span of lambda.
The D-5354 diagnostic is 9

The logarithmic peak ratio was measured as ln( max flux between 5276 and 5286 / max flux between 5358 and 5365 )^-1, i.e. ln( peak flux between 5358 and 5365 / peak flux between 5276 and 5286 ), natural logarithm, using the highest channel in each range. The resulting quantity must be 0.14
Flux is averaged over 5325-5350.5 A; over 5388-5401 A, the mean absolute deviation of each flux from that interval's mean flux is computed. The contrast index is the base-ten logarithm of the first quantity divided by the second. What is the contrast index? 1.20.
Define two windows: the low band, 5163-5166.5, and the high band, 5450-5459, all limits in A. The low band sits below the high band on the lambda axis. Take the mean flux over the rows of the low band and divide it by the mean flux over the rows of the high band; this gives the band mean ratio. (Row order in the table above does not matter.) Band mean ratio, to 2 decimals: 0.67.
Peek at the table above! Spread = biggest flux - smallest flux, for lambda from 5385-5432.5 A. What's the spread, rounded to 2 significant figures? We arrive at 0.80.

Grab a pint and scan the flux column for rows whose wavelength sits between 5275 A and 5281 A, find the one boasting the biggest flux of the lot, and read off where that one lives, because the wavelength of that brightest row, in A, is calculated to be 5276.51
